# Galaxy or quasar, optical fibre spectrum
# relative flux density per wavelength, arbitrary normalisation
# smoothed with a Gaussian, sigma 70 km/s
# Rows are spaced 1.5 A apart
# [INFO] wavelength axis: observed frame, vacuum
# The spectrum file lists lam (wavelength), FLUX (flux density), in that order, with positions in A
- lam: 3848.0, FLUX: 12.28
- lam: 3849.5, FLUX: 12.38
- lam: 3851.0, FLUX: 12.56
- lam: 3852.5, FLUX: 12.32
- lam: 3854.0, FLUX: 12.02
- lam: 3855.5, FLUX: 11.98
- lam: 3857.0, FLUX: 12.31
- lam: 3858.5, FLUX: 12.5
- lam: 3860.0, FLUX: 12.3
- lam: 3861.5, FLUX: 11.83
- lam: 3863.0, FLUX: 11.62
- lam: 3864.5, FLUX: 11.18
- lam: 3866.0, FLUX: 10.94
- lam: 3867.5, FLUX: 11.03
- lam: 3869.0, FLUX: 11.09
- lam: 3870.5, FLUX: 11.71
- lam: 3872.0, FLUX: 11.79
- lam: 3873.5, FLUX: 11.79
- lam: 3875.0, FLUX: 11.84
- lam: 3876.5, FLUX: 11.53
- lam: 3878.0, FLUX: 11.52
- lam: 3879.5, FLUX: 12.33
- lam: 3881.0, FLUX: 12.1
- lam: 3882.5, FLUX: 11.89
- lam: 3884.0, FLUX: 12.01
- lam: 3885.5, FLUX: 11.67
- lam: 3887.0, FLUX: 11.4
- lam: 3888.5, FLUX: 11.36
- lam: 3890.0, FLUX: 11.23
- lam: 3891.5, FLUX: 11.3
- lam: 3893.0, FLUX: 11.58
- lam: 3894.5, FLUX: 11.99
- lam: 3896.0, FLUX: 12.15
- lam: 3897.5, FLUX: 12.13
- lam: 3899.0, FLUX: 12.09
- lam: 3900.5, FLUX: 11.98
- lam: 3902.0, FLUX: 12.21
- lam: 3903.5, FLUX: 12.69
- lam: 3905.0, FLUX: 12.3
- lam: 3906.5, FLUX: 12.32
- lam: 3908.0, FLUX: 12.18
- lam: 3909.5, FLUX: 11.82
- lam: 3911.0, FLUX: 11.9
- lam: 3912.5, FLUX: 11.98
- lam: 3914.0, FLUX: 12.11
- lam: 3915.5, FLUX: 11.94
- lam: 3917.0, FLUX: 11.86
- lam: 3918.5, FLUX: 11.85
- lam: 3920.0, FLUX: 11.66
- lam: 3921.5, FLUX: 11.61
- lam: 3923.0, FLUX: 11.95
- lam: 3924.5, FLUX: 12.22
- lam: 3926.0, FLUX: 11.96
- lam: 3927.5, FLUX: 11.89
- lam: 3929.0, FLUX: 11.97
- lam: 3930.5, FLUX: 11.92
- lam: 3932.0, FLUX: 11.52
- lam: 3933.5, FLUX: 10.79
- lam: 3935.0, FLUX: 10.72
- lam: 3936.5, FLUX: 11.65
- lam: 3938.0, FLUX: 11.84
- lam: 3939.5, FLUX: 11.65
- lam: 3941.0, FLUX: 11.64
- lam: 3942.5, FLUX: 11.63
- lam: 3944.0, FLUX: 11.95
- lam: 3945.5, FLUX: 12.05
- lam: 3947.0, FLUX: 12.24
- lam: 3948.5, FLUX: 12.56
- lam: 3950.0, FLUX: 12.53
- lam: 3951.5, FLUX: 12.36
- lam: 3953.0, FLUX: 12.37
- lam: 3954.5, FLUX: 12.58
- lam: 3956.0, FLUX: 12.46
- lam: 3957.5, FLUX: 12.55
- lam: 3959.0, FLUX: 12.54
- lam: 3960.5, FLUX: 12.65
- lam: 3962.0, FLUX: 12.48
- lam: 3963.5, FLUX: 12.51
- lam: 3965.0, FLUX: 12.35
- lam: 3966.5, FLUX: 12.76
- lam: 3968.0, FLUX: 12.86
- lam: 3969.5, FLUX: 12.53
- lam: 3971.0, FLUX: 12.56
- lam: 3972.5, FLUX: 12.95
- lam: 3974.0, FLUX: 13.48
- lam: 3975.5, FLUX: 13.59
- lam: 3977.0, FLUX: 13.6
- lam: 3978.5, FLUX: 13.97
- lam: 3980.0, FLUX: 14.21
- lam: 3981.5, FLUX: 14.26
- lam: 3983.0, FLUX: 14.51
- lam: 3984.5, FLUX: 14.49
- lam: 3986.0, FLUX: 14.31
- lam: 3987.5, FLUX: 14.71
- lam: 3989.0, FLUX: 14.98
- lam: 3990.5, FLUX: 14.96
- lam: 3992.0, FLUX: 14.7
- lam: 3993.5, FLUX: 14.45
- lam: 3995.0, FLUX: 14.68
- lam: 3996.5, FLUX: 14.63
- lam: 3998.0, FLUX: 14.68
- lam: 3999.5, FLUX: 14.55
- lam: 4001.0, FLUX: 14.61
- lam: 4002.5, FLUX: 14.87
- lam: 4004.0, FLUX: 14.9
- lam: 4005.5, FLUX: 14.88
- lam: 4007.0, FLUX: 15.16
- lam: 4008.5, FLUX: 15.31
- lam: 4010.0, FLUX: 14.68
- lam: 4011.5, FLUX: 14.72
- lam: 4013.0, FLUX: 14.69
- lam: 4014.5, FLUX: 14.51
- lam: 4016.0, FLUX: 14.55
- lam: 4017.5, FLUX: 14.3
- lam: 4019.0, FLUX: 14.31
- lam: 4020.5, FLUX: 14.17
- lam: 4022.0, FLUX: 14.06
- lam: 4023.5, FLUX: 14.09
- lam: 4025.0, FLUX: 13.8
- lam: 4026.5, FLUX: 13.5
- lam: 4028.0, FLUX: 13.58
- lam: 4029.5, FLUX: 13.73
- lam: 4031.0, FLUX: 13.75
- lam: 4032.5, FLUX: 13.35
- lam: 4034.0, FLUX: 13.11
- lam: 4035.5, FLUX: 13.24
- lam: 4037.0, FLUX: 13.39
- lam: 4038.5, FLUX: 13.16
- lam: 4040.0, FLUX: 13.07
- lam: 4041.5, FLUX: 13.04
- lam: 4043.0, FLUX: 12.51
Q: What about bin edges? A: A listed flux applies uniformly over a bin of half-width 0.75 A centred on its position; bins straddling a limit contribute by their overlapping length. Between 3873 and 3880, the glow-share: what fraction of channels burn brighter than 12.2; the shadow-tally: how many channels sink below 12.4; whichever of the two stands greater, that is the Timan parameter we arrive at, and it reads 5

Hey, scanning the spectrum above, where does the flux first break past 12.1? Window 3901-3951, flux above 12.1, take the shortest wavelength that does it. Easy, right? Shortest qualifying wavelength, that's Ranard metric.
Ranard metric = 3902.0 A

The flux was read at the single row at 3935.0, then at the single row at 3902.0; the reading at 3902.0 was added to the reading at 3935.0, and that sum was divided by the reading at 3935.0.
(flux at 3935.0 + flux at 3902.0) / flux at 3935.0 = 2.14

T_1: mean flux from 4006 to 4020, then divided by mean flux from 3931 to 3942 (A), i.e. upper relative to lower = 1.29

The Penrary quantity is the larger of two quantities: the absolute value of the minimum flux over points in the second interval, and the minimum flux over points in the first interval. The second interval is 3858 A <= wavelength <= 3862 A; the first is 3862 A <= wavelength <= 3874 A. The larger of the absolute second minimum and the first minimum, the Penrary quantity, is 12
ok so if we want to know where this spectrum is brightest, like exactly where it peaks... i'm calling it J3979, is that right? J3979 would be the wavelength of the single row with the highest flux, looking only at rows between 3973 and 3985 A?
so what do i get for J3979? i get 3983.0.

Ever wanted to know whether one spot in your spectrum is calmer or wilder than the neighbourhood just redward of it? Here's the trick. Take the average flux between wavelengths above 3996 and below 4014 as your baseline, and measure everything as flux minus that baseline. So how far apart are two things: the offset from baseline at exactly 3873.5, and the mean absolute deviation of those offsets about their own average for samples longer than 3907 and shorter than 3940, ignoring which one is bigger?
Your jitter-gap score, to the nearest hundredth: 3.27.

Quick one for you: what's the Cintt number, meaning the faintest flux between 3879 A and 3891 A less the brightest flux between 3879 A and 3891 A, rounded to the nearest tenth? -1.1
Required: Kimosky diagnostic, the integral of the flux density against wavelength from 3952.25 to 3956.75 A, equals 56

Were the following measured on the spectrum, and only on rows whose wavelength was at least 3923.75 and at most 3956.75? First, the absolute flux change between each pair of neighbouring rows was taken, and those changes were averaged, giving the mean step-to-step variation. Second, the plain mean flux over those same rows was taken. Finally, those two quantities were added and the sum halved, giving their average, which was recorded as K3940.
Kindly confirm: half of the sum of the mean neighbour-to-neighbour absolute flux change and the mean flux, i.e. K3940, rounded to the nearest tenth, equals 6.1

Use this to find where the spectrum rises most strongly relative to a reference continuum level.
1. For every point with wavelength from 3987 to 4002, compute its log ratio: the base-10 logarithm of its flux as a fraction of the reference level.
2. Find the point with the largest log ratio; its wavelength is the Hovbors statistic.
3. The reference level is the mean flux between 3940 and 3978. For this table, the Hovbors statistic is 3989.0 A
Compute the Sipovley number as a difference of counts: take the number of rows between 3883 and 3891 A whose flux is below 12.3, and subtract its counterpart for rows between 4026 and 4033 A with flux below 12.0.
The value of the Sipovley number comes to 5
